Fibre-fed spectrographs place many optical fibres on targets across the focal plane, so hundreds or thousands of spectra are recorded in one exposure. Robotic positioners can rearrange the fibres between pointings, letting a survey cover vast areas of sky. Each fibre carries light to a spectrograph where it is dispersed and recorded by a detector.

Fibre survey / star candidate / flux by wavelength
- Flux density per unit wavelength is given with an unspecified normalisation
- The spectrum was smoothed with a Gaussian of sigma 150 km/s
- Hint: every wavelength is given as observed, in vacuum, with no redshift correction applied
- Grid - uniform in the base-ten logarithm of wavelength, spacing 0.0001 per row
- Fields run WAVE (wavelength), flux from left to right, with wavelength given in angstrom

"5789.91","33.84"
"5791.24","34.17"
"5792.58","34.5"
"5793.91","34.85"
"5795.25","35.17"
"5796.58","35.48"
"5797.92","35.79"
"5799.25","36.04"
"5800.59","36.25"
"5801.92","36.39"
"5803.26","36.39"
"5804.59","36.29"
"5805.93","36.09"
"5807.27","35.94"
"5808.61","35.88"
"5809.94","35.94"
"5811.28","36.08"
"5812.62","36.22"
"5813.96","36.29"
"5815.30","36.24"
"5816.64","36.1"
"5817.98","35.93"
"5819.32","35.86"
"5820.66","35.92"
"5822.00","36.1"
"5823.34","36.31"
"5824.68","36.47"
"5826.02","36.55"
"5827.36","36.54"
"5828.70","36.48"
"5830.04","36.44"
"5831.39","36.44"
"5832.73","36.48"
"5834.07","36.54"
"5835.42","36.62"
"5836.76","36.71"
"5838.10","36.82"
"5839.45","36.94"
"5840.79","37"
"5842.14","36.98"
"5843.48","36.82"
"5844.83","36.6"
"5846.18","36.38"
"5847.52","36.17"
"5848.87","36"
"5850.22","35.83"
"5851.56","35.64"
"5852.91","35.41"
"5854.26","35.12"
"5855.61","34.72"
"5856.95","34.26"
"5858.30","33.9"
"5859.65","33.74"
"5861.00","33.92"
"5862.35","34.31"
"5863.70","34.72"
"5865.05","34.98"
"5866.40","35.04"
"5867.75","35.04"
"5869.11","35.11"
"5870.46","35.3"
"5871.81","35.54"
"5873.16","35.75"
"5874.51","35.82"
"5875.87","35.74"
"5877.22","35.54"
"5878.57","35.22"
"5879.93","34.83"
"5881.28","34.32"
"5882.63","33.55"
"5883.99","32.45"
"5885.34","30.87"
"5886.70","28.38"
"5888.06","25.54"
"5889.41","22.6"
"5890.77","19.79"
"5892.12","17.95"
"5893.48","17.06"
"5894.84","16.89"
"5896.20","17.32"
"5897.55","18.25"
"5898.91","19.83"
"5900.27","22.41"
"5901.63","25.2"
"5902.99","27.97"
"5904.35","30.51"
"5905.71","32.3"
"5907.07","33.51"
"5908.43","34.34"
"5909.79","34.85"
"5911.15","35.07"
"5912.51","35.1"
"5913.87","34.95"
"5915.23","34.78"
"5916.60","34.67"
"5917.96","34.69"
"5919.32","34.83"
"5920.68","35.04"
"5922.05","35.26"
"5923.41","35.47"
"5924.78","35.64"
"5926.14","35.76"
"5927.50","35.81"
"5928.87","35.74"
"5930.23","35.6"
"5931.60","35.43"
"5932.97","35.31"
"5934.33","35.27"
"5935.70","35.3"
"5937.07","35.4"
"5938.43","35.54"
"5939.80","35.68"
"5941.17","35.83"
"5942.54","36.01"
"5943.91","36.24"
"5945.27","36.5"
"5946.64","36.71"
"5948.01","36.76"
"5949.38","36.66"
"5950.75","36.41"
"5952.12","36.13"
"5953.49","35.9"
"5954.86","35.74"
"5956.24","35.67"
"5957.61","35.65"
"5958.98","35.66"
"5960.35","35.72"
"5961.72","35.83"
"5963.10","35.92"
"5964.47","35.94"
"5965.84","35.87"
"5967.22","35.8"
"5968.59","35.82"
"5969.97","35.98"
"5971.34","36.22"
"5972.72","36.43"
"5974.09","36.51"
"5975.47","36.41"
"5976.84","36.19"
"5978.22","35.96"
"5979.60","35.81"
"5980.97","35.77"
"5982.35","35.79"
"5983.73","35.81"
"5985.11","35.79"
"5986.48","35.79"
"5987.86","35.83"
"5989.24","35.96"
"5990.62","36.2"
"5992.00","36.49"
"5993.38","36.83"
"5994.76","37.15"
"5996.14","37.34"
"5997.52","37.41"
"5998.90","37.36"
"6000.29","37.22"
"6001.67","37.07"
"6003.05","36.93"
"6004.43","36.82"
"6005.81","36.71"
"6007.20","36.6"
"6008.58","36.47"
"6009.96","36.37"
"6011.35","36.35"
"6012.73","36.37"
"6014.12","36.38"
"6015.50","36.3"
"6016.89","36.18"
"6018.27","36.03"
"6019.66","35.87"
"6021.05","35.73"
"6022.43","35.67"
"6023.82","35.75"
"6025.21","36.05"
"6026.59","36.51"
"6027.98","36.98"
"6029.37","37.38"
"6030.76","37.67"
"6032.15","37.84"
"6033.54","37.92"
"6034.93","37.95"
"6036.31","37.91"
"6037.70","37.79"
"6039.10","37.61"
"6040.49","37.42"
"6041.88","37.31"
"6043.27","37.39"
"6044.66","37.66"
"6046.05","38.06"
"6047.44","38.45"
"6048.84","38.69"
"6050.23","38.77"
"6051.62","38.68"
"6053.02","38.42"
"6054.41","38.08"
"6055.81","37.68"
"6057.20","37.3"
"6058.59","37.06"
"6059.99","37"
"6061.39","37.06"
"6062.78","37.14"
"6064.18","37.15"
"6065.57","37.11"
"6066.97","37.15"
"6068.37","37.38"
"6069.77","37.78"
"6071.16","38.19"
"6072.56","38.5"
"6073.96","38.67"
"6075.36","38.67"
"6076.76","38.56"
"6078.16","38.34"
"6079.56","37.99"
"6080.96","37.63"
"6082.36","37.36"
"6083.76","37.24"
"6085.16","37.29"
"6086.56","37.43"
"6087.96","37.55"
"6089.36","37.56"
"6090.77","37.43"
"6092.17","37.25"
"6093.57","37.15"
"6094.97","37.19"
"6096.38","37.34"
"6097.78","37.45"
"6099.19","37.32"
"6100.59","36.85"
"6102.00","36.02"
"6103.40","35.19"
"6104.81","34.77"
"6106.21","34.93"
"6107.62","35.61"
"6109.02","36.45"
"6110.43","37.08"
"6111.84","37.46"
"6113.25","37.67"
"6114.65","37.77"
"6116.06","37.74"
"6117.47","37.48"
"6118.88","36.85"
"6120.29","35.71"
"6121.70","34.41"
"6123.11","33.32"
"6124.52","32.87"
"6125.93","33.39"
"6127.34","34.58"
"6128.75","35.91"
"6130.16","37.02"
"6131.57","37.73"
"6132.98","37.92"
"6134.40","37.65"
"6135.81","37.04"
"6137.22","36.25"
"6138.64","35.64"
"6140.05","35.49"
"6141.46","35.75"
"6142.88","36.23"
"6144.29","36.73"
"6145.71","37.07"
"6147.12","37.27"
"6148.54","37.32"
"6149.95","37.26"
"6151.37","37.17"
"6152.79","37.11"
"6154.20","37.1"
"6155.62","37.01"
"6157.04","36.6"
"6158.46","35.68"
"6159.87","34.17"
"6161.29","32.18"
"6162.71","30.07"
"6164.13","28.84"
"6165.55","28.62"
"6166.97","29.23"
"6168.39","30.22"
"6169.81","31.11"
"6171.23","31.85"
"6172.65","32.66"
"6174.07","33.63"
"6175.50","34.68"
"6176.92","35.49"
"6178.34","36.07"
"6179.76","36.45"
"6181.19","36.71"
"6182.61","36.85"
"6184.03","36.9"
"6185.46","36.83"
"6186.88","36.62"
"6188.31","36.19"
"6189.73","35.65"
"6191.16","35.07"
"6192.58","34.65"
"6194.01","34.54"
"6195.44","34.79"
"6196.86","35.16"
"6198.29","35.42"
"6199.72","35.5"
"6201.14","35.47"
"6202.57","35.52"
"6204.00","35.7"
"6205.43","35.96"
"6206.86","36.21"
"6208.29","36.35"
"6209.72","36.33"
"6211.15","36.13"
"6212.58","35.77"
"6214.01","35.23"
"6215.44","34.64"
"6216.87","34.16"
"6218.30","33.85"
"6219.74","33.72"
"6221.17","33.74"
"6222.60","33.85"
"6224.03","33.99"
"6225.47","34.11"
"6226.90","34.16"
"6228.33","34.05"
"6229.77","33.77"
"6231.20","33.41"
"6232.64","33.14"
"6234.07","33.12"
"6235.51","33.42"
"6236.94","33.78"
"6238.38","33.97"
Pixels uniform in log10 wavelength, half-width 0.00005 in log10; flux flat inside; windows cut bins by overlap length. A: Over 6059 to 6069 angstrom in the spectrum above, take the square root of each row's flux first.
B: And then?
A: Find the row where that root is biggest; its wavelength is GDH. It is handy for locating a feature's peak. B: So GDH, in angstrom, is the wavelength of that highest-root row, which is 6068.37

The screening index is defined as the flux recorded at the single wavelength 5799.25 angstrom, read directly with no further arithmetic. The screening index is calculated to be 36.04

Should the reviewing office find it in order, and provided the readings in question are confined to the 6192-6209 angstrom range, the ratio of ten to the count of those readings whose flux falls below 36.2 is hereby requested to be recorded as 1.00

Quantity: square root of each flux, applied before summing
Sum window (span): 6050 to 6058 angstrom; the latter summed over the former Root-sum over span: 37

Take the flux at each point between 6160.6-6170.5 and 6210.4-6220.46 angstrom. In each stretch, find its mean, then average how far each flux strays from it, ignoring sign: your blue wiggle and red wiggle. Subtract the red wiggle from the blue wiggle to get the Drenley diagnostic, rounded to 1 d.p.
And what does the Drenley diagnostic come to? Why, 0.2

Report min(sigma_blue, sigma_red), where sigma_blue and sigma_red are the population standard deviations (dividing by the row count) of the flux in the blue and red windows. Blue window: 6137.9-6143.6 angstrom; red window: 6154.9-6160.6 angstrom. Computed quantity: 0.28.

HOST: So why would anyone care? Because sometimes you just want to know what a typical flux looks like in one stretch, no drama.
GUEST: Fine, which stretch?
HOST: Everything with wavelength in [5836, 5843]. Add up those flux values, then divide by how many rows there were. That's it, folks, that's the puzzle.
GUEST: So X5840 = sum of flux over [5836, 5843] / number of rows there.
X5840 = 36.9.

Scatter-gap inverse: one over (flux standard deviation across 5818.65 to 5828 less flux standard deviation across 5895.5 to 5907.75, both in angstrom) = -0.2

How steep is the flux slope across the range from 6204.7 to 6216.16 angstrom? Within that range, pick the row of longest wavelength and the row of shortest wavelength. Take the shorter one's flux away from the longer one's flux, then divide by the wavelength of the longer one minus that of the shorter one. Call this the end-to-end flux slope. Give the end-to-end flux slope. -0.13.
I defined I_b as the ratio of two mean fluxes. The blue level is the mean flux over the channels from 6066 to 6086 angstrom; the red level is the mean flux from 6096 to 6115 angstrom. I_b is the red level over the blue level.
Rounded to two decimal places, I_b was 0.96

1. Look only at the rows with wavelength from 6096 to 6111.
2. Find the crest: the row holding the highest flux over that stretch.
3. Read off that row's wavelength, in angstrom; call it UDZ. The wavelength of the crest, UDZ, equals 6097.78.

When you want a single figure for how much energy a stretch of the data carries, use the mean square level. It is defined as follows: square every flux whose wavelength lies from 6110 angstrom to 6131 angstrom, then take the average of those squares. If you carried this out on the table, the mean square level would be 1295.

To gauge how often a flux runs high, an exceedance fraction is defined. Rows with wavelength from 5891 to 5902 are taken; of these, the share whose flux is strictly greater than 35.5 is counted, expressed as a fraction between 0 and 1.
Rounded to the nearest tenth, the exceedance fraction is 0.0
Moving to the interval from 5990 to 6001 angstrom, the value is 1.0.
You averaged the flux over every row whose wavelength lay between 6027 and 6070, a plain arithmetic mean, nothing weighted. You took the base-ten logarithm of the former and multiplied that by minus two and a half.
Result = -3.940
